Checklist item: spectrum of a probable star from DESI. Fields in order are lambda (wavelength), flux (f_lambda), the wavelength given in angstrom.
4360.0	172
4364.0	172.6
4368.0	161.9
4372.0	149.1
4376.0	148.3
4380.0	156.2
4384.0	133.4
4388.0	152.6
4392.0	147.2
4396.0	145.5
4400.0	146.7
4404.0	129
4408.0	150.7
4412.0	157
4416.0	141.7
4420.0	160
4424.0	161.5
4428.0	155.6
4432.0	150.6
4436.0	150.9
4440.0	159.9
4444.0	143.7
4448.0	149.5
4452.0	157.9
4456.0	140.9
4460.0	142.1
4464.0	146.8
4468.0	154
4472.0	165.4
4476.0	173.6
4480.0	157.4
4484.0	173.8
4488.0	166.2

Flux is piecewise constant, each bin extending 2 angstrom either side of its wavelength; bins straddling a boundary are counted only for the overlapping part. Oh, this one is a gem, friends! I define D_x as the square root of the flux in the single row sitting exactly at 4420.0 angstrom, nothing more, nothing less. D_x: 12.6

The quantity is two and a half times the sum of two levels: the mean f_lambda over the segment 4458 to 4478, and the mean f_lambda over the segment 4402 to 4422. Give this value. 760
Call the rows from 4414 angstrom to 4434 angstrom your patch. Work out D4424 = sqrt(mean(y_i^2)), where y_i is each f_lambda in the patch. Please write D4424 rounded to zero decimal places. 154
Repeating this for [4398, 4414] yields 146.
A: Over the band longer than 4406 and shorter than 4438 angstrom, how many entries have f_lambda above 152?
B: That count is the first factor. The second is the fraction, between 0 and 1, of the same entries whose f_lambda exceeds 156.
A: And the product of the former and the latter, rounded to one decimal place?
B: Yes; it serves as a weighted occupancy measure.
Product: 1.5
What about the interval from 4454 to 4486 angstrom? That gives 2.5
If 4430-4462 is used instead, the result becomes 0.5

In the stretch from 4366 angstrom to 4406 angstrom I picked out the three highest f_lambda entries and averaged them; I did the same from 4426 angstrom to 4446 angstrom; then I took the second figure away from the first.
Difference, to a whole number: 1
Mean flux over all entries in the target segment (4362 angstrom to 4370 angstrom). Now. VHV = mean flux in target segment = 167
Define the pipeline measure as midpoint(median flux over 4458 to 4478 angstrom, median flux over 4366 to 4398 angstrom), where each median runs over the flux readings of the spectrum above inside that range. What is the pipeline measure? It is 151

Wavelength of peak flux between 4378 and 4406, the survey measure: 4380.0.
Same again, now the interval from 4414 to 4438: 4424.0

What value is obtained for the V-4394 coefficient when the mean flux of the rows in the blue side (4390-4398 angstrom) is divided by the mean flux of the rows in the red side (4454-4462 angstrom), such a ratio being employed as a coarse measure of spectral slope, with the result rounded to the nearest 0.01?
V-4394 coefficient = 1.03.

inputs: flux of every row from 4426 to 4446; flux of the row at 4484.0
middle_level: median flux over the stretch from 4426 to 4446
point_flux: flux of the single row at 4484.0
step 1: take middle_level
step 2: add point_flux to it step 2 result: 325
